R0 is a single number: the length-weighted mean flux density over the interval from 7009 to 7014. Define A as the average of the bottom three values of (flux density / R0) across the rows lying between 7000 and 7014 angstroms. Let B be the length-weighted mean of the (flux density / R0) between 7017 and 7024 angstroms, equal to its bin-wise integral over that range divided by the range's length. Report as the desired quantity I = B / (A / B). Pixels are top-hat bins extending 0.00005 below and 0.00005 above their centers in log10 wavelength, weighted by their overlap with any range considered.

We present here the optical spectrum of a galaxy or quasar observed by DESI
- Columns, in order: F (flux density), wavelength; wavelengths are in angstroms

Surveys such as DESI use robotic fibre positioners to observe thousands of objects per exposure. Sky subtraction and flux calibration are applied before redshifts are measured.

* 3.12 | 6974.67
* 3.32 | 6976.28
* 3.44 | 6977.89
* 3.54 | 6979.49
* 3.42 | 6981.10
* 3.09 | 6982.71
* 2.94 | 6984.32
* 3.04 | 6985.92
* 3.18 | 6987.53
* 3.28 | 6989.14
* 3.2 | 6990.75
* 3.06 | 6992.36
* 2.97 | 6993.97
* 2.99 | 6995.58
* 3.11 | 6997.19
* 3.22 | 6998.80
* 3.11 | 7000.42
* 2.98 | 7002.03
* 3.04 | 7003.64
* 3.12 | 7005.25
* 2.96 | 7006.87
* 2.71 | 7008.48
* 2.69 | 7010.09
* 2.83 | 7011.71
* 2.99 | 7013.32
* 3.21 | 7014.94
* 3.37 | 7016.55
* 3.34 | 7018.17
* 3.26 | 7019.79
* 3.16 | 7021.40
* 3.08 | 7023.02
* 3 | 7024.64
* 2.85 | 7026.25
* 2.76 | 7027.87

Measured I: 1.33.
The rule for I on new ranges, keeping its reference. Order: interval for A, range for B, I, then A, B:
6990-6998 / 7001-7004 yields 1.07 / 1.06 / 1.07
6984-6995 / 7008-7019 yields 1.09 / 1.06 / 1.07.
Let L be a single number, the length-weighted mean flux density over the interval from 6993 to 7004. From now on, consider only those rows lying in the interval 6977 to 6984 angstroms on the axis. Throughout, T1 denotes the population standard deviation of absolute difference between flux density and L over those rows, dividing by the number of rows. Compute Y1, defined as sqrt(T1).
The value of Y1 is 0.411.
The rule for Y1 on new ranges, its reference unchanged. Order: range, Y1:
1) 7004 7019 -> 0.339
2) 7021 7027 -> 0.267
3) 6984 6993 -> 0.272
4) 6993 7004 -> 0.202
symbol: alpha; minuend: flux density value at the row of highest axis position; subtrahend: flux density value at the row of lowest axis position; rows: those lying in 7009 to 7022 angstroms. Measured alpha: 0.47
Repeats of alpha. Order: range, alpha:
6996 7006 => 0.01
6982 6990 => 0.19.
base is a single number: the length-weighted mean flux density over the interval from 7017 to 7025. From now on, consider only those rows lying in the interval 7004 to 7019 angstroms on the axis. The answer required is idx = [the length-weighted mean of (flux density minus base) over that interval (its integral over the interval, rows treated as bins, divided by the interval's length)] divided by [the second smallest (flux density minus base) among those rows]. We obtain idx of 0.33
